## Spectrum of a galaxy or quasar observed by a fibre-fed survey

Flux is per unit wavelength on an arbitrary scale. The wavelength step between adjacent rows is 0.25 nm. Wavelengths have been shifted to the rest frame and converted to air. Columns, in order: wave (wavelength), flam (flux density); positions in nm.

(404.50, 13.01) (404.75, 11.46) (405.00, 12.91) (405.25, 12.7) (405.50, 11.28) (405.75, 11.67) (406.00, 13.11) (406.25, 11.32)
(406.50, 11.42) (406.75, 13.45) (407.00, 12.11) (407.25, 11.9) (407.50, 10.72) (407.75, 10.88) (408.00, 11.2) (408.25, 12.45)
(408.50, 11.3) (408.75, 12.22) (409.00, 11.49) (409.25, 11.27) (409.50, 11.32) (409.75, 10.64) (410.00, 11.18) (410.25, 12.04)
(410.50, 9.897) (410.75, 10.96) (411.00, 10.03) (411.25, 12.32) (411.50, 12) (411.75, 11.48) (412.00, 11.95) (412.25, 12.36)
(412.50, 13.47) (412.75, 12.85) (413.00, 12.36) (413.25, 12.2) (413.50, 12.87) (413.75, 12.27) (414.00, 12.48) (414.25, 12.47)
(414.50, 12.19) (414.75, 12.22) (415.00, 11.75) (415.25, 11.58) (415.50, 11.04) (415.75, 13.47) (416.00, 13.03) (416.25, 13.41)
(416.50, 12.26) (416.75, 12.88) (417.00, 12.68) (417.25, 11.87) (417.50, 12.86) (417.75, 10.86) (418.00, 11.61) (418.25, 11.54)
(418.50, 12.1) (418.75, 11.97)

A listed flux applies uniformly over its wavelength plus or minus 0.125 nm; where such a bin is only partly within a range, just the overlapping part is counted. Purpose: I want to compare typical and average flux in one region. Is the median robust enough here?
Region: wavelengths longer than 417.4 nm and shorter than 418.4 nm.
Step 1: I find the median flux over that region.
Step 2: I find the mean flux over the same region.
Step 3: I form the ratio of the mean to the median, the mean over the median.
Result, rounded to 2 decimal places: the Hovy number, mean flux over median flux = 1.01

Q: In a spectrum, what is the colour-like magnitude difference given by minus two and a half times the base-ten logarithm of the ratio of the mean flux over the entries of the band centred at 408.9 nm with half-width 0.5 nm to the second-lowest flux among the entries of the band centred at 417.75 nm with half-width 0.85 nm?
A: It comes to 0.00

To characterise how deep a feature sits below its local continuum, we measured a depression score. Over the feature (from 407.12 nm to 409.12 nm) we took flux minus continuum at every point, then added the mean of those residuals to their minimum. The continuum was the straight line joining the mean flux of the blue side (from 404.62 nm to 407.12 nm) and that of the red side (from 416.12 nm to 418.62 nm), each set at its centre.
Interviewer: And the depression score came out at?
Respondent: -2.1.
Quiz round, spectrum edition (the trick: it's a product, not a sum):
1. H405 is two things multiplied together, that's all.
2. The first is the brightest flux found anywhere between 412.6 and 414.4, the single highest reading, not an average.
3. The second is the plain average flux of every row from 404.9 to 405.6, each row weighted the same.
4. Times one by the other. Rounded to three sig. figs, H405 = 158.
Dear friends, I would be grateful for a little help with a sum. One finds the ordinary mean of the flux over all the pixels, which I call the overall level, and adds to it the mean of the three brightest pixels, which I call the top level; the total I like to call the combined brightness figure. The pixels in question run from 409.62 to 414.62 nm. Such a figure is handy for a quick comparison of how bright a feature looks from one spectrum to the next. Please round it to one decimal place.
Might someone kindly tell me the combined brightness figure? 25.0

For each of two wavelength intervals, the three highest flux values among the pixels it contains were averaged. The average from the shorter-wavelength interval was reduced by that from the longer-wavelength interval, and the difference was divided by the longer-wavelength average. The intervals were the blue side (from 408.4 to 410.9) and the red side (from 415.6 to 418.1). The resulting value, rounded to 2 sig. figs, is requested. -0.10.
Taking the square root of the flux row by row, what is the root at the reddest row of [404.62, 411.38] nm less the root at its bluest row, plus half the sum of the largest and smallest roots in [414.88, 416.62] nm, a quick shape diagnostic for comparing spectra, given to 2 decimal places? 3.62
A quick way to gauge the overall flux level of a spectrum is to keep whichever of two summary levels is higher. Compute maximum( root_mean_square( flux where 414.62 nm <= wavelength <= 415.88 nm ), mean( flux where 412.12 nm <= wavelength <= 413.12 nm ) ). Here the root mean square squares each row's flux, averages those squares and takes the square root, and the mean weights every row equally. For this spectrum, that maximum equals 12.8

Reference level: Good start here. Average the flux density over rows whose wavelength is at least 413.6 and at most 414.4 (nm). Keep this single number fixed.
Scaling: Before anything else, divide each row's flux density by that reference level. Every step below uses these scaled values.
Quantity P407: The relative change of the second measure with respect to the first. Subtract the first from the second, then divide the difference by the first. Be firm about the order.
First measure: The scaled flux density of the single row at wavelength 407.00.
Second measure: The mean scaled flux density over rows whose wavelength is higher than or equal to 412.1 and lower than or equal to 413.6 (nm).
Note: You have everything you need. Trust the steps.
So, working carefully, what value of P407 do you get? 0.05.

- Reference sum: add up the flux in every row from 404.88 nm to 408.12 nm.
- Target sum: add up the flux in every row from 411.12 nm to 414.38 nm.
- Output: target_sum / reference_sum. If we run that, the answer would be 1.04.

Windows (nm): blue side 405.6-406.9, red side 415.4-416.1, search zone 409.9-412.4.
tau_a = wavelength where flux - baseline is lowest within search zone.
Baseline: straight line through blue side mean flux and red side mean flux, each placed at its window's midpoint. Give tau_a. 410.50 nm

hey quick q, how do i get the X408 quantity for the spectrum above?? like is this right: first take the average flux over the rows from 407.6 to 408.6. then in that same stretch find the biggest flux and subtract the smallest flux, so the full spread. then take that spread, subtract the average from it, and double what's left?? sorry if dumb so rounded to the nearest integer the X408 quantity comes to -20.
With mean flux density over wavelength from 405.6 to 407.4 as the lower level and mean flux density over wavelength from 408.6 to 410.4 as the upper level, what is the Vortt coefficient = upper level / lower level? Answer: 0.94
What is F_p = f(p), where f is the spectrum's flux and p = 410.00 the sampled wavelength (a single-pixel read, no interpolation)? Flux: 11.18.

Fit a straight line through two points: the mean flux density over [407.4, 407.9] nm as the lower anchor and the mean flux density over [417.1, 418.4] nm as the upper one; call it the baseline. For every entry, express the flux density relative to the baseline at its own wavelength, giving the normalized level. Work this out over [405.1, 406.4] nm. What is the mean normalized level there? 1.13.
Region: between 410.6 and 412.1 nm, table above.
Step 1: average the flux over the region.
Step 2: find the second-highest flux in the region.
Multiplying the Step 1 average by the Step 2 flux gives 137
